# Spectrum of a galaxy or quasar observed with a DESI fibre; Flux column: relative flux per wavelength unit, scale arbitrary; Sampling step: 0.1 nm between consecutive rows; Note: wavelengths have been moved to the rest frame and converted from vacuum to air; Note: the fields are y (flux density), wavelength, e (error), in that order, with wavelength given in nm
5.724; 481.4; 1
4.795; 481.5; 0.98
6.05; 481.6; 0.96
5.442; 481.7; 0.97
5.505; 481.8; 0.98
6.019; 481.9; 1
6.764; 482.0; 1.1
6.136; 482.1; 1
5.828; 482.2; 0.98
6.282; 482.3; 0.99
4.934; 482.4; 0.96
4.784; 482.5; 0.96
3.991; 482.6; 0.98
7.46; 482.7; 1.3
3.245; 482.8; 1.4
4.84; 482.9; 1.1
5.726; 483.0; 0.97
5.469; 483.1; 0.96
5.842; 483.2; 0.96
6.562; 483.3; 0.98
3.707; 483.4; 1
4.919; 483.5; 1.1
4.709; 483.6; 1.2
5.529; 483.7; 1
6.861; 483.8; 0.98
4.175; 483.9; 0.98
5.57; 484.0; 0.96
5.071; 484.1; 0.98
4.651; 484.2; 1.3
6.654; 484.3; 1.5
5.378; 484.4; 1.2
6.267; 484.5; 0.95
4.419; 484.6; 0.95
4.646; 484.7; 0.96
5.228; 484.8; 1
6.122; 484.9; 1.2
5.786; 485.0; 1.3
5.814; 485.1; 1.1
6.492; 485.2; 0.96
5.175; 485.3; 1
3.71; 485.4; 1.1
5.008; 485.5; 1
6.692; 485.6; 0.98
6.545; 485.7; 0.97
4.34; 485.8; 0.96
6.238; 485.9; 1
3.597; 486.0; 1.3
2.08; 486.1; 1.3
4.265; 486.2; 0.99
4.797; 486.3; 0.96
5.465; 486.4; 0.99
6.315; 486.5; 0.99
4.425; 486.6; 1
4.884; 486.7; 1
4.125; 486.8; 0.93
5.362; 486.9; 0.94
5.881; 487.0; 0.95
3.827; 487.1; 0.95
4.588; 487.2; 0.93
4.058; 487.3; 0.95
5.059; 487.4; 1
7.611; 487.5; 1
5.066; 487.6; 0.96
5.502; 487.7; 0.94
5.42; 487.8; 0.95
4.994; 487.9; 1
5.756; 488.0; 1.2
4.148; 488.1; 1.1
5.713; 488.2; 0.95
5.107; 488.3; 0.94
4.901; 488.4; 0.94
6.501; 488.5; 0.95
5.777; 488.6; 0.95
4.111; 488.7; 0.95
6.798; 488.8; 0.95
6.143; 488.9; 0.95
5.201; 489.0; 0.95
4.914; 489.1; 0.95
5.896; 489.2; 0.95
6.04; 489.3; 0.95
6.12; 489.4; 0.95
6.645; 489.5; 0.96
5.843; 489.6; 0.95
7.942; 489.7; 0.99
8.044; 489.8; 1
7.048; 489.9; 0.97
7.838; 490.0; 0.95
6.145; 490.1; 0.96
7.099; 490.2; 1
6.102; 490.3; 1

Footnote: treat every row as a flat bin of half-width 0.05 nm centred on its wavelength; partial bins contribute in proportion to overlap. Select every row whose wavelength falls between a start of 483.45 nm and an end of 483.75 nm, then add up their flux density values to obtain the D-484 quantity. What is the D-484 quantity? 15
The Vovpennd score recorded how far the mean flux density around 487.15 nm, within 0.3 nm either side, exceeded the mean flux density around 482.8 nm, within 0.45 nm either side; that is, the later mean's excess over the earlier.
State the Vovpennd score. -0.35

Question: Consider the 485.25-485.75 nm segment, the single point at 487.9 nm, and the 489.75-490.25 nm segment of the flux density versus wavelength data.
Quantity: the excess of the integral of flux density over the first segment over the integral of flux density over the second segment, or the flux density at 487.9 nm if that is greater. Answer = 5.0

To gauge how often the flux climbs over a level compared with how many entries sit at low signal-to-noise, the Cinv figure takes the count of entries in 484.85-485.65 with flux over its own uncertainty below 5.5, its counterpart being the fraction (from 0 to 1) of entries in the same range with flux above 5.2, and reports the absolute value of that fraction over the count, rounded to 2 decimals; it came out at 0.10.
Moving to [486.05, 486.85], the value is 0.04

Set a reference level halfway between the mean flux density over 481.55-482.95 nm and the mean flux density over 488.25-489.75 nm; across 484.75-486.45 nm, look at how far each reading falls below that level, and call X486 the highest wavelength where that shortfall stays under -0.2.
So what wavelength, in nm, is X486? 485.9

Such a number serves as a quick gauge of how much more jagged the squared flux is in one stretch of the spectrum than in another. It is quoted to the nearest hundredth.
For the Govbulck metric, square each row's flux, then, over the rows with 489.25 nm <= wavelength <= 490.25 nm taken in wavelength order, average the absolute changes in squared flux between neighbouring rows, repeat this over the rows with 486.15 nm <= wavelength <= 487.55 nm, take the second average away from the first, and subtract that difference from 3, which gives 1.63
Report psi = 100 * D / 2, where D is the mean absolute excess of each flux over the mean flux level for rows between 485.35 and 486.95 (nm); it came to 47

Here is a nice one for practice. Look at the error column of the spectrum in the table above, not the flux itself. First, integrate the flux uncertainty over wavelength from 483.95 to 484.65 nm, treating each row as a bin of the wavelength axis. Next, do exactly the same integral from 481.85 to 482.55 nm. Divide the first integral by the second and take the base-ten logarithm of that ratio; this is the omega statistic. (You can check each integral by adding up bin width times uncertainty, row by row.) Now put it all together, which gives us 0.05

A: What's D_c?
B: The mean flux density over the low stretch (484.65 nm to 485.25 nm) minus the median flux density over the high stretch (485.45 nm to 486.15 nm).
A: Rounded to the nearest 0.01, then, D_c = 0.67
